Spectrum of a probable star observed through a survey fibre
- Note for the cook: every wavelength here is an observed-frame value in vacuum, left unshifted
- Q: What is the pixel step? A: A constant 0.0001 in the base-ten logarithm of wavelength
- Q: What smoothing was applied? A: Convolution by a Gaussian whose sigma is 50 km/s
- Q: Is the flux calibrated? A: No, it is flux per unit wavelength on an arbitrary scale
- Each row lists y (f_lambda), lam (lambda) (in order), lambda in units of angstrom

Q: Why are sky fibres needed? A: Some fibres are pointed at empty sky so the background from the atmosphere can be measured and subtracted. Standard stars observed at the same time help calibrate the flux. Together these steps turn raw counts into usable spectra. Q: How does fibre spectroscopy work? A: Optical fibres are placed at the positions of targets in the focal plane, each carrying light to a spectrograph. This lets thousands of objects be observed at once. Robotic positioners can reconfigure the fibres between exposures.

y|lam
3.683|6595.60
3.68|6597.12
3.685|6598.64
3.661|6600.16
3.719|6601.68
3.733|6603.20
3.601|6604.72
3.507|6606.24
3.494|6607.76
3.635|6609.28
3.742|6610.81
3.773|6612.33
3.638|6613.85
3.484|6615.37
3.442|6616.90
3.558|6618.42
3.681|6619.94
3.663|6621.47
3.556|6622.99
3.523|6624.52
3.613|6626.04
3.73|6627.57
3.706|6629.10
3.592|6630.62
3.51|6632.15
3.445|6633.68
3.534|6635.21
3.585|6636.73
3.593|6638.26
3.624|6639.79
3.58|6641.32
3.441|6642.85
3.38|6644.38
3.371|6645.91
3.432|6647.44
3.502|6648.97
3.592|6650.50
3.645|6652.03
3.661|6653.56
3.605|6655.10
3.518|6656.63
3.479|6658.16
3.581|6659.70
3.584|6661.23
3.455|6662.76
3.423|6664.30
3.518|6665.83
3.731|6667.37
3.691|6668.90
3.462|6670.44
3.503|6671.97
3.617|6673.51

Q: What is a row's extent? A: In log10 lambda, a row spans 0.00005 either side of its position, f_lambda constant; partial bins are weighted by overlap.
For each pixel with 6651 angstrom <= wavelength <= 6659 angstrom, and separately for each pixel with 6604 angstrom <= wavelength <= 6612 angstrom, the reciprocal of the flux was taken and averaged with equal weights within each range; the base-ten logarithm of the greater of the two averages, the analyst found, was -0.554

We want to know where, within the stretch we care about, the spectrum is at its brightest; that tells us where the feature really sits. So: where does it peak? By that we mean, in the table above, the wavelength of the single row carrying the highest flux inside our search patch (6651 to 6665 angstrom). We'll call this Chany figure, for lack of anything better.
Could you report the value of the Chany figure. 6653.56 angstrom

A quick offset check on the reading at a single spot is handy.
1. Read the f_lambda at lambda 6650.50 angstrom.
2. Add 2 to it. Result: 5.59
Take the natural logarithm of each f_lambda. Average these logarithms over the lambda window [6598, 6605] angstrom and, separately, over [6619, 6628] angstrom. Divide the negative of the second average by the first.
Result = -0.99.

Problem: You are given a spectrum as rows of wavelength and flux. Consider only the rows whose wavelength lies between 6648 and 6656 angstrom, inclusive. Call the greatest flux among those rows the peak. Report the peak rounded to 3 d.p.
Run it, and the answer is 3.661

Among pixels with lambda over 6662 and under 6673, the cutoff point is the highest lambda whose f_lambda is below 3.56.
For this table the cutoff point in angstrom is 6671.97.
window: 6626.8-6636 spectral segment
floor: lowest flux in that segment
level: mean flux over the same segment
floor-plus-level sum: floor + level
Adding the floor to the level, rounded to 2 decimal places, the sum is 7.03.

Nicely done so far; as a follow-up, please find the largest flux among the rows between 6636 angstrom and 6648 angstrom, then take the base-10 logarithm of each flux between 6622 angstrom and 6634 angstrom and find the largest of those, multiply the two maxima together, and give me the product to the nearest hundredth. 2.07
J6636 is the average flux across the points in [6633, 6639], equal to 3.54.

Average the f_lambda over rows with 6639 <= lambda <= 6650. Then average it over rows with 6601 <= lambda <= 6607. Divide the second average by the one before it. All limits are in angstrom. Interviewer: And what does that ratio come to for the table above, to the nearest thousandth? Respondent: 1.047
